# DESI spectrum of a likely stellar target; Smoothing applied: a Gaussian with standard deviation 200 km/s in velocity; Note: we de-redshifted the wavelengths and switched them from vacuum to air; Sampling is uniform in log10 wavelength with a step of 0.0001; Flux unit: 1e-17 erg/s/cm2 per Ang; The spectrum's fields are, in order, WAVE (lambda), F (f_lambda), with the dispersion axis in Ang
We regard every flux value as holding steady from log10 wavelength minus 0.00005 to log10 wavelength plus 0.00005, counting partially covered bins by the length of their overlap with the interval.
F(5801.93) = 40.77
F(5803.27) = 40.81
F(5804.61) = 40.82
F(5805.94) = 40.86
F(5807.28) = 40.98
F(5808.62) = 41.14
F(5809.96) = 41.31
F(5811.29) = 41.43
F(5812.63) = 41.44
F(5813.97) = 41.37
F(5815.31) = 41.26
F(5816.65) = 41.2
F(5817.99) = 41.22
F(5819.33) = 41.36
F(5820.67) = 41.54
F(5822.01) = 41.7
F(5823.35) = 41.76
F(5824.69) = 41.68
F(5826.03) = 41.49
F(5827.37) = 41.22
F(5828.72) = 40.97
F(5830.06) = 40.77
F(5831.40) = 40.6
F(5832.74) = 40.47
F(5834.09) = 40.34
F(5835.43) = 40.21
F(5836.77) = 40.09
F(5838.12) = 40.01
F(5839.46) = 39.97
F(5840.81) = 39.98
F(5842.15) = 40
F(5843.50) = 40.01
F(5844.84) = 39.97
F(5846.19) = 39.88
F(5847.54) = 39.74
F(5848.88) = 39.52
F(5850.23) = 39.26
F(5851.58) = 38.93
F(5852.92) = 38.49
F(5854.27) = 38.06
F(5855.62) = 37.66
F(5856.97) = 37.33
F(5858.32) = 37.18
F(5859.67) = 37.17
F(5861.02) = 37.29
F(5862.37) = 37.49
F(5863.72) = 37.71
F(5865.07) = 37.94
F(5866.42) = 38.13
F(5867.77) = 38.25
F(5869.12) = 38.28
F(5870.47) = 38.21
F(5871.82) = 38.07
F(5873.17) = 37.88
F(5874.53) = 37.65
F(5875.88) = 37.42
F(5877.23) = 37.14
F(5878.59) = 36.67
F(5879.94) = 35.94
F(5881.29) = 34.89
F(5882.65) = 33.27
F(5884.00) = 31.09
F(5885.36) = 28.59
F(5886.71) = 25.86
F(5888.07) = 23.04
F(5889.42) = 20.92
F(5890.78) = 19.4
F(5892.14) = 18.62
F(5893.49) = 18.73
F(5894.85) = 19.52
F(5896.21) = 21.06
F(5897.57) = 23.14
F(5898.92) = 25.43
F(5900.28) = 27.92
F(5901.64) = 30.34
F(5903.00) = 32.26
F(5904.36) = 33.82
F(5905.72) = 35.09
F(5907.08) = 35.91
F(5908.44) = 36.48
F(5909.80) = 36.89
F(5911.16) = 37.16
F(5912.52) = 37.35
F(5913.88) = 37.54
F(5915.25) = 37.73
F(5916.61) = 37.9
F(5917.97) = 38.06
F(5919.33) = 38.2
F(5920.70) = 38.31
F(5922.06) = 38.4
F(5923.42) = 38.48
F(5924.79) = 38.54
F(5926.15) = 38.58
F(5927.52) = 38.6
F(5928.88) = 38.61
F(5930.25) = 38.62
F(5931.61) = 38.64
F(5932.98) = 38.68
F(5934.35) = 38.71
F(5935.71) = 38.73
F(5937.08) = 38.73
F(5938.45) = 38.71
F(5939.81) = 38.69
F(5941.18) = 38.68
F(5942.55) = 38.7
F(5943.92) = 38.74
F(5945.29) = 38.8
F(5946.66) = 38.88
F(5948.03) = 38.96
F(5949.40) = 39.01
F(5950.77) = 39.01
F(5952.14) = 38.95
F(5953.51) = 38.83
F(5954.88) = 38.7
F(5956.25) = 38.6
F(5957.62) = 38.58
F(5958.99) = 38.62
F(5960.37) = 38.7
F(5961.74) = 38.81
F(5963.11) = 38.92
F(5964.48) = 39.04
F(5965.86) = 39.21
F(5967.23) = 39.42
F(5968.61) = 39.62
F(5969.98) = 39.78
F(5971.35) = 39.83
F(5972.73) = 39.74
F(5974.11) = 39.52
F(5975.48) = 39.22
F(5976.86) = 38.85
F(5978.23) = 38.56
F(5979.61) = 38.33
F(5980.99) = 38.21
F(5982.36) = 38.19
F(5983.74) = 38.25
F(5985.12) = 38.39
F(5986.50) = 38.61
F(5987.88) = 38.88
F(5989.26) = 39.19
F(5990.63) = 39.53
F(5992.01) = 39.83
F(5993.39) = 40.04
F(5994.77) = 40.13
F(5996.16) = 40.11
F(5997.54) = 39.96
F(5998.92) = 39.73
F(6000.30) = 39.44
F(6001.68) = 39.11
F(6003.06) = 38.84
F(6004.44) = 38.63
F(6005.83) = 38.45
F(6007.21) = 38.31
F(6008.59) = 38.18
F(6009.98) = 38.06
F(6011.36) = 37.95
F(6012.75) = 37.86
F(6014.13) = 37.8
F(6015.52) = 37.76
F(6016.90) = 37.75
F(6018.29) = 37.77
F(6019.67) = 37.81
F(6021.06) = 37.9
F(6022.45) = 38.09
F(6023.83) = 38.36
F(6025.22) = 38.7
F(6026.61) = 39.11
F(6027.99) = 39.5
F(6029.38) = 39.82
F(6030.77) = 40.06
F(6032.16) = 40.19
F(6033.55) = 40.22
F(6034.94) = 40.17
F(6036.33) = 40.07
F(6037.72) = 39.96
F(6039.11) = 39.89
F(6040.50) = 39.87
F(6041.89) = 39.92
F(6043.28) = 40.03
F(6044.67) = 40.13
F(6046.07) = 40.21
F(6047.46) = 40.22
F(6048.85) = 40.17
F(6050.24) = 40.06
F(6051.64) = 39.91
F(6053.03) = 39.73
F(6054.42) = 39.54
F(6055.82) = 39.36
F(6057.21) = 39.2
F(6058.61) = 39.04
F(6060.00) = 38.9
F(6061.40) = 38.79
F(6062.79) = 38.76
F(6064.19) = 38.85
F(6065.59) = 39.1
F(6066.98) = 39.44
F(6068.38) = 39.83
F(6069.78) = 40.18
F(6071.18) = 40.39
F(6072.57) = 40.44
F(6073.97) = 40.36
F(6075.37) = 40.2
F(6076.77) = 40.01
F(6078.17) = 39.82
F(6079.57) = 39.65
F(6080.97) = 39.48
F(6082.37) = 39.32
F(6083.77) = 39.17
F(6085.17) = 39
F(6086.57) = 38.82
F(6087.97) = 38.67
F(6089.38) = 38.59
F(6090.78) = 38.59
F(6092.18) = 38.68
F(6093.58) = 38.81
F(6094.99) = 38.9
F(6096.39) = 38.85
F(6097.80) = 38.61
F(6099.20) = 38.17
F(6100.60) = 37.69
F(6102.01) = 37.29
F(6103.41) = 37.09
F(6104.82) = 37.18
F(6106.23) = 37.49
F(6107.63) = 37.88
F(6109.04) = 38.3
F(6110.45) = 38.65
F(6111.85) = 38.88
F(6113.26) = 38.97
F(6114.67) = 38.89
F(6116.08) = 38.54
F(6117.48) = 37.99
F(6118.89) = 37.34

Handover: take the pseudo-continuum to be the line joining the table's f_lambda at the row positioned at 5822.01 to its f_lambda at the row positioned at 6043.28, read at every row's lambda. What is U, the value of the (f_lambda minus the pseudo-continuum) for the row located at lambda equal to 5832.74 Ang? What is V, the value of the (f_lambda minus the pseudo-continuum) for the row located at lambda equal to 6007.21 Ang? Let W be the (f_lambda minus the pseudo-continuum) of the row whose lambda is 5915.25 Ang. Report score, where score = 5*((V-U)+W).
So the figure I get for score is -21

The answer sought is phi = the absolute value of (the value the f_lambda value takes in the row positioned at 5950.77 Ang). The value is 39.0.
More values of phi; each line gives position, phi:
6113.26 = 39.0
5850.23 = 39.3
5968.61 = 39.6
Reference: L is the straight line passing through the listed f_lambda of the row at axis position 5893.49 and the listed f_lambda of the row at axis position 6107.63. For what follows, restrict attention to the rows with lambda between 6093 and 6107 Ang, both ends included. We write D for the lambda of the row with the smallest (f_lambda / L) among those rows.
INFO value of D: 6104.82 Ang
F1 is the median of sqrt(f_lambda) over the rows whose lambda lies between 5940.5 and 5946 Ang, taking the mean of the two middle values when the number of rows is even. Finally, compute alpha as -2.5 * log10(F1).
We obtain -1.98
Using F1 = 6.22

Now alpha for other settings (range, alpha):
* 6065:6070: -2.00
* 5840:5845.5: -2.00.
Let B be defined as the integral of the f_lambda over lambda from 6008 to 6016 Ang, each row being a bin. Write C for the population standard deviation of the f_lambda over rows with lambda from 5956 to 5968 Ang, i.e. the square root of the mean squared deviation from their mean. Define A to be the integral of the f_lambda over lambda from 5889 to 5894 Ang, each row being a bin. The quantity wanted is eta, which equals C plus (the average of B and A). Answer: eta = 200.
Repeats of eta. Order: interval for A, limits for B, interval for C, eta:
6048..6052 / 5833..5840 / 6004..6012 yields 221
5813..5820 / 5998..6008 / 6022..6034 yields 340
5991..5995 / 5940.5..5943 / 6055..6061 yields 128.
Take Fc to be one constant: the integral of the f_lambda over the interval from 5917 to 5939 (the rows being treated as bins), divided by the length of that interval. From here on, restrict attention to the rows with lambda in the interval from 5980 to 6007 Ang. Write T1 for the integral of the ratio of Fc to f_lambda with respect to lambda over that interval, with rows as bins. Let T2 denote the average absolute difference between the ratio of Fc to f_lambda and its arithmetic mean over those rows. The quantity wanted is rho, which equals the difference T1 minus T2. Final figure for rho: 26.6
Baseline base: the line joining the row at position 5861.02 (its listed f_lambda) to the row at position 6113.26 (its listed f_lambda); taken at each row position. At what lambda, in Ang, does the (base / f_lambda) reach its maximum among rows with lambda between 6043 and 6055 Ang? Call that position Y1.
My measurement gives 6054.42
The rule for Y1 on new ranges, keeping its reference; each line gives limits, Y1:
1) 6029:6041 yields 6040.50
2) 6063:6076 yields 6064.19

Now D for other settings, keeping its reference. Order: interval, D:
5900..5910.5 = 5900.28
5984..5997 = 5985.12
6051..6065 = 6064.19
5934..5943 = 5942.55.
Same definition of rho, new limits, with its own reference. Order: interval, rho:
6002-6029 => 27.2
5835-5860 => 24.6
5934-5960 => 25.8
